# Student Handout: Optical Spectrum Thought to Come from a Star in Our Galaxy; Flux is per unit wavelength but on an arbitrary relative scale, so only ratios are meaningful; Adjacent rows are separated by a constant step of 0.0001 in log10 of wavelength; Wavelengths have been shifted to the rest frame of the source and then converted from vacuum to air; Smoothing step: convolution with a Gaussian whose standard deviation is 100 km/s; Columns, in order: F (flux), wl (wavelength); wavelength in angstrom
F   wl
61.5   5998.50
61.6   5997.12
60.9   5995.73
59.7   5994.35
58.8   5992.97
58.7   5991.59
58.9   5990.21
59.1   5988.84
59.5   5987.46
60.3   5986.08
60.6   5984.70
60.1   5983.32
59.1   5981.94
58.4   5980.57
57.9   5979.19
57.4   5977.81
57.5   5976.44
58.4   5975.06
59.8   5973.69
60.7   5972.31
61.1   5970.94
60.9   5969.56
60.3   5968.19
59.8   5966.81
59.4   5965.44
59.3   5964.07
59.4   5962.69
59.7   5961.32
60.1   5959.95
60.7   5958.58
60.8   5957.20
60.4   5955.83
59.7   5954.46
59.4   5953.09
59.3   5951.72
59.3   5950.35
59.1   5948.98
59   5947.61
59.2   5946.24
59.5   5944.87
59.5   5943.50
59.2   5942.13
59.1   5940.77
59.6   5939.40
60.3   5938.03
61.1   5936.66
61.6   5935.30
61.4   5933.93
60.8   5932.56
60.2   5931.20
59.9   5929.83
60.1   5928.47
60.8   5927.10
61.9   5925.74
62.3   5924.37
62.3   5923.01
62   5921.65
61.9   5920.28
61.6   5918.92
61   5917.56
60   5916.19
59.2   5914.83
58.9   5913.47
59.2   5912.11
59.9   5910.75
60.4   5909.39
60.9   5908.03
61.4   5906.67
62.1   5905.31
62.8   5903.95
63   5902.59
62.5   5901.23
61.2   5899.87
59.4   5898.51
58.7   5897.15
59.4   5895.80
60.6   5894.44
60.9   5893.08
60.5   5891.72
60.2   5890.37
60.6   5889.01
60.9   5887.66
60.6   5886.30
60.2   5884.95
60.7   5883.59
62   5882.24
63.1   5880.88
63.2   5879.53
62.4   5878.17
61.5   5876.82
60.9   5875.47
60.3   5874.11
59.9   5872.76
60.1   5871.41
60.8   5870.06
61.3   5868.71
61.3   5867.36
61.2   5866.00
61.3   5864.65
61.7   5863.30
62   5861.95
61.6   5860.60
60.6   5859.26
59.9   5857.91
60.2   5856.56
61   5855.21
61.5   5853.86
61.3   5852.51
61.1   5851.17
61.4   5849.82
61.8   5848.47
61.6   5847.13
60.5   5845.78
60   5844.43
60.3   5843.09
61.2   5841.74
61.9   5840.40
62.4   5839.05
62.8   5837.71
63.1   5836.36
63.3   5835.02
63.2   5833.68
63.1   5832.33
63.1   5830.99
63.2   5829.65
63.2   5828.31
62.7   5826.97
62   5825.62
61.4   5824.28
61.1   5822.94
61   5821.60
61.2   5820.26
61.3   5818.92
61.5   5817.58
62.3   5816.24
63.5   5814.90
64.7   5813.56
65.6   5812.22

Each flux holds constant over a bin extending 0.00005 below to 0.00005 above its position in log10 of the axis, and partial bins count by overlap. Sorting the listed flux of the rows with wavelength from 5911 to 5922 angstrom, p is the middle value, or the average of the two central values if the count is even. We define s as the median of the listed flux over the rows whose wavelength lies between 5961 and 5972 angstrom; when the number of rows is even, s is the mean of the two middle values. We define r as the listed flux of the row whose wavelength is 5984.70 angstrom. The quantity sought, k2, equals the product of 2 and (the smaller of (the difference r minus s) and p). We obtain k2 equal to 2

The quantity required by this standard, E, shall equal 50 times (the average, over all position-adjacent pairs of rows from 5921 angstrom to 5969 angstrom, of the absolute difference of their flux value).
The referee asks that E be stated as 18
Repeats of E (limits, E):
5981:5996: 28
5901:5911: 26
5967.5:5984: 33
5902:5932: 24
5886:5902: 35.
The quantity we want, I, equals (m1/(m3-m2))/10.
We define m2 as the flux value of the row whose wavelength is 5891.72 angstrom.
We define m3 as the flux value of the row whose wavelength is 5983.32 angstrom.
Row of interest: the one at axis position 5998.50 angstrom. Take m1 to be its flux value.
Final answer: -15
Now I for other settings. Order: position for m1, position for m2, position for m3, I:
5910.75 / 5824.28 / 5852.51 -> -60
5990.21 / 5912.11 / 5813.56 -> 1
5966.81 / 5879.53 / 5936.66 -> -3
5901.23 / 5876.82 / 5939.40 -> -3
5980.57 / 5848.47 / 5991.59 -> -2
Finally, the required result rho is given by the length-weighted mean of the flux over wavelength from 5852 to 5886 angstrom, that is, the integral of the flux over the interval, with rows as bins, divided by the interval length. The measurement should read 61.2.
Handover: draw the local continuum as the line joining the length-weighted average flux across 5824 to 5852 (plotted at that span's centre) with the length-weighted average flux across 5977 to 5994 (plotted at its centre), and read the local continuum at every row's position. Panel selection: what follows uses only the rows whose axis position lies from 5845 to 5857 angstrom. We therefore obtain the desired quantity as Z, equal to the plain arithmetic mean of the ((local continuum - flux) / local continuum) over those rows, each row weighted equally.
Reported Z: 0.010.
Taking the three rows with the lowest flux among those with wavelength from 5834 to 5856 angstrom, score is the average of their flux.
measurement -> 60.3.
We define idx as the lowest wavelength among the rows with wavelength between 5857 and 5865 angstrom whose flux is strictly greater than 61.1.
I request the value 5860.60 angstrom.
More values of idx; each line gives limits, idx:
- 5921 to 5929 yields 5921.65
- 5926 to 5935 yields 5933.93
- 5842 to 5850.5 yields 5847.13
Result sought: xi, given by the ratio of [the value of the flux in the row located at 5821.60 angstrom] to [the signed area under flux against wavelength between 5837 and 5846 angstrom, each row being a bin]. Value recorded 0.111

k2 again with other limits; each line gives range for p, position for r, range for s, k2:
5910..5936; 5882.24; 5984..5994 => 6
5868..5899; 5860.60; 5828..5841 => -3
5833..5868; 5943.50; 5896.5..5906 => -5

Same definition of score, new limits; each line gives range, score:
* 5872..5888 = 60.1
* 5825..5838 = 62.5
